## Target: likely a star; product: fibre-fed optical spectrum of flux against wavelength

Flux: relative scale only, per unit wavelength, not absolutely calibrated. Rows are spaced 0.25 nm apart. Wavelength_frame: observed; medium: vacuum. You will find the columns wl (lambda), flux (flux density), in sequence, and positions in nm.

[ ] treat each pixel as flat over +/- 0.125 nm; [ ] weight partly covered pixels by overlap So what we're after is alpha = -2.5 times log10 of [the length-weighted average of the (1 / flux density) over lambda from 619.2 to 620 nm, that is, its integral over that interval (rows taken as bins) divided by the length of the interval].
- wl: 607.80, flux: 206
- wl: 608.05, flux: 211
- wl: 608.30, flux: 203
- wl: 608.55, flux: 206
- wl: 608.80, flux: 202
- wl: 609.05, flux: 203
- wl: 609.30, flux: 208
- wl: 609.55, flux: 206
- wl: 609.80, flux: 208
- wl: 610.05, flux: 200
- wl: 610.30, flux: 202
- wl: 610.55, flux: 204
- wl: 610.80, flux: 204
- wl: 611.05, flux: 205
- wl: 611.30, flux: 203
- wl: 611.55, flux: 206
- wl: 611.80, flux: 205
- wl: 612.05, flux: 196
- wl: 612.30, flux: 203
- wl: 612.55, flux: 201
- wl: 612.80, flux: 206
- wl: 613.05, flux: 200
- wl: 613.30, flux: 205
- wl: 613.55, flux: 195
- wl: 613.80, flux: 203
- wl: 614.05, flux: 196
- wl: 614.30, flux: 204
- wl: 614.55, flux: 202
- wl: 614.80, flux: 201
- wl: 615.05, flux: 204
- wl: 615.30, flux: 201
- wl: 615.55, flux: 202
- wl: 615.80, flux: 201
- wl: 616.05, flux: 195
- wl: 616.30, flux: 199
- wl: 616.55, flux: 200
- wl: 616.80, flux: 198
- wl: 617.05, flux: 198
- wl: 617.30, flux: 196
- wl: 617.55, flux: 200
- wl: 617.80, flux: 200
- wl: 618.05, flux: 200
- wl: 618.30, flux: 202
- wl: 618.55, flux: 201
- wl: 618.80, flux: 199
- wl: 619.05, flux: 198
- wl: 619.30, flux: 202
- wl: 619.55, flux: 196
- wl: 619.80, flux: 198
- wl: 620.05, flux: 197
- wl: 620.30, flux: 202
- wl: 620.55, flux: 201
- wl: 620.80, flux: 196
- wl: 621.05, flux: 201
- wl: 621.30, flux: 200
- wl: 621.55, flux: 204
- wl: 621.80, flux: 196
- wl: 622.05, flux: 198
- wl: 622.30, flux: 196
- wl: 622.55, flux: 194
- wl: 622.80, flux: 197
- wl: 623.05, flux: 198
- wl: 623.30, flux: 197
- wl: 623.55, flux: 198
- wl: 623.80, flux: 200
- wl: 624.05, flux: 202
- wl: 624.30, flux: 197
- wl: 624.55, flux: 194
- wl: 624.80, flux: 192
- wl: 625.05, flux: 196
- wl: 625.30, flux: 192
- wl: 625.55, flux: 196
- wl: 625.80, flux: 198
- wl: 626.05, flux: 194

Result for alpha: 5.744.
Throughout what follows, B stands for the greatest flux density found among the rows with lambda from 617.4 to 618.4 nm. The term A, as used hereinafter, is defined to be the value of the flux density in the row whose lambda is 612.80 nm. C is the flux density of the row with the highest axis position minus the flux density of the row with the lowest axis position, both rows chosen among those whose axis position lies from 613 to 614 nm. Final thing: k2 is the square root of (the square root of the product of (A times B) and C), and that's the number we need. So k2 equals 18.8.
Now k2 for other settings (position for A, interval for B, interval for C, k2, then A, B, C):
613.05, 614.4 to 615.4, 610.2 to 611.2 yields 18.7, 200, 204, 3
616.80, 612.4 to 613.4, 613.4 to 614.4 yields 24.6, 198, 206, 9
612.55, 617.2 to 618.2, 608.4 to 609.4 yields 16.8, 201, 200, 2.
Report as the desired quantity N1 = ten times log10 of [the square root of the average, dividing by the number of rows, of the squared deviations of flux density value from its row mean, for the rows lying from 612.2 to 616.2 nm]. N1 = 5.1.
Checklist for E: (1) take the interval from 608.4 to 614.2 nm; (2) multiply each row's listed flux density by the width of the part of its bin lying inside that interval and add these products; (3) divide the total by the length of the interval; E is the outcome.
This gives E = 203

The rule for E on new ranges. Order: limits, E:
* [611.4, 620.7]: 200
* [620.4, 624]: 198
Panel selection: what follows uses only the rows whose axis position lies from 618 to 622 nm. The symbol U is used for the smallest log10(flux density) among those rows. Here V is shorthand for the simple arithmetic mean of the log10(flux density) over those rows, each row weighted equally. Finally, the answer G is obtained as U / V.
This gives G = 0.997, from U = 2.29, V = 2.30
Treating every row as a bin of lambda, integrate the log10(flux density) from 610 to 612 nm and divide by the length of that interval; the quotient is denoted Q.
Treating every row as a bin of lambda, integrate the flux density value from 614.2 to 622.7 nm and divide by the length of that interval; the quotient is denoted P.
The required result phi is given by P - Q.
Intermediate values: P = 199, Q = 2.31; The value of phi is 197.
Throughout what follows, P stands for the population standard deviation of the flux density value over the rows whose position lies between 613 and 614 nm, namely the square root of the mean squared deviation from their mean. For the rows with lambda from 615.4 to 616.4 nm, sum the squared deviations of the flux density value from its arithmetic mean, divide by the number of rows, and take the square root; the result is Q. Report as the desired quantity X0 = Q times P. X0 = 10.1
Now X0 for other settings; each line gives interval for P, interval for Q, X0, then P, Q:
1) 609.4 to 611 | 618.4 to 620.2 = 5.1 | 2.6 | 1.98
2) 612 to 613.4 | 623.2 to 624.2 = 6.4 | 3.3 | 1.92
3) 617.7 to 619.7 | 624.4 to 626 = 4.2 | 1.9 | 2.21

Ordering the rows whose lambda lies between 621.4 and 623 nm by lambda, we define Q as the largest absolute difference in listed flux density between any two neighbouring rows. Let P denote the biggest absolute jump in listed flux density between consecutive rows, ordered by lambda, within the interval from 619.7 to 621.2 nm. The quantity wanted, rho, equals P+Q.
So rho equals 13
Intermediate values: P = 5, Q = 8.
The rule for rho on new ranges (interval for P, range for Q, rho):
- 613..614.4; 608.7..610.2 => 18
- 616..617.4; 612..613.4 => 11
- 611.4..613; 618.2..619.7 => 15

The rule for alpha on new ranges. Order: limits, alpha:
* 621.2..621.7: 5.762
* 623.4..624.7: 5.742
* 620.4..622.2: 5.749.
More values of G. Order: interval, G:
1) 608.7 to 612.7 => 0.993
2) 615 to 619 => 0.995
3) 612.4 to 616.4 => 0.994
